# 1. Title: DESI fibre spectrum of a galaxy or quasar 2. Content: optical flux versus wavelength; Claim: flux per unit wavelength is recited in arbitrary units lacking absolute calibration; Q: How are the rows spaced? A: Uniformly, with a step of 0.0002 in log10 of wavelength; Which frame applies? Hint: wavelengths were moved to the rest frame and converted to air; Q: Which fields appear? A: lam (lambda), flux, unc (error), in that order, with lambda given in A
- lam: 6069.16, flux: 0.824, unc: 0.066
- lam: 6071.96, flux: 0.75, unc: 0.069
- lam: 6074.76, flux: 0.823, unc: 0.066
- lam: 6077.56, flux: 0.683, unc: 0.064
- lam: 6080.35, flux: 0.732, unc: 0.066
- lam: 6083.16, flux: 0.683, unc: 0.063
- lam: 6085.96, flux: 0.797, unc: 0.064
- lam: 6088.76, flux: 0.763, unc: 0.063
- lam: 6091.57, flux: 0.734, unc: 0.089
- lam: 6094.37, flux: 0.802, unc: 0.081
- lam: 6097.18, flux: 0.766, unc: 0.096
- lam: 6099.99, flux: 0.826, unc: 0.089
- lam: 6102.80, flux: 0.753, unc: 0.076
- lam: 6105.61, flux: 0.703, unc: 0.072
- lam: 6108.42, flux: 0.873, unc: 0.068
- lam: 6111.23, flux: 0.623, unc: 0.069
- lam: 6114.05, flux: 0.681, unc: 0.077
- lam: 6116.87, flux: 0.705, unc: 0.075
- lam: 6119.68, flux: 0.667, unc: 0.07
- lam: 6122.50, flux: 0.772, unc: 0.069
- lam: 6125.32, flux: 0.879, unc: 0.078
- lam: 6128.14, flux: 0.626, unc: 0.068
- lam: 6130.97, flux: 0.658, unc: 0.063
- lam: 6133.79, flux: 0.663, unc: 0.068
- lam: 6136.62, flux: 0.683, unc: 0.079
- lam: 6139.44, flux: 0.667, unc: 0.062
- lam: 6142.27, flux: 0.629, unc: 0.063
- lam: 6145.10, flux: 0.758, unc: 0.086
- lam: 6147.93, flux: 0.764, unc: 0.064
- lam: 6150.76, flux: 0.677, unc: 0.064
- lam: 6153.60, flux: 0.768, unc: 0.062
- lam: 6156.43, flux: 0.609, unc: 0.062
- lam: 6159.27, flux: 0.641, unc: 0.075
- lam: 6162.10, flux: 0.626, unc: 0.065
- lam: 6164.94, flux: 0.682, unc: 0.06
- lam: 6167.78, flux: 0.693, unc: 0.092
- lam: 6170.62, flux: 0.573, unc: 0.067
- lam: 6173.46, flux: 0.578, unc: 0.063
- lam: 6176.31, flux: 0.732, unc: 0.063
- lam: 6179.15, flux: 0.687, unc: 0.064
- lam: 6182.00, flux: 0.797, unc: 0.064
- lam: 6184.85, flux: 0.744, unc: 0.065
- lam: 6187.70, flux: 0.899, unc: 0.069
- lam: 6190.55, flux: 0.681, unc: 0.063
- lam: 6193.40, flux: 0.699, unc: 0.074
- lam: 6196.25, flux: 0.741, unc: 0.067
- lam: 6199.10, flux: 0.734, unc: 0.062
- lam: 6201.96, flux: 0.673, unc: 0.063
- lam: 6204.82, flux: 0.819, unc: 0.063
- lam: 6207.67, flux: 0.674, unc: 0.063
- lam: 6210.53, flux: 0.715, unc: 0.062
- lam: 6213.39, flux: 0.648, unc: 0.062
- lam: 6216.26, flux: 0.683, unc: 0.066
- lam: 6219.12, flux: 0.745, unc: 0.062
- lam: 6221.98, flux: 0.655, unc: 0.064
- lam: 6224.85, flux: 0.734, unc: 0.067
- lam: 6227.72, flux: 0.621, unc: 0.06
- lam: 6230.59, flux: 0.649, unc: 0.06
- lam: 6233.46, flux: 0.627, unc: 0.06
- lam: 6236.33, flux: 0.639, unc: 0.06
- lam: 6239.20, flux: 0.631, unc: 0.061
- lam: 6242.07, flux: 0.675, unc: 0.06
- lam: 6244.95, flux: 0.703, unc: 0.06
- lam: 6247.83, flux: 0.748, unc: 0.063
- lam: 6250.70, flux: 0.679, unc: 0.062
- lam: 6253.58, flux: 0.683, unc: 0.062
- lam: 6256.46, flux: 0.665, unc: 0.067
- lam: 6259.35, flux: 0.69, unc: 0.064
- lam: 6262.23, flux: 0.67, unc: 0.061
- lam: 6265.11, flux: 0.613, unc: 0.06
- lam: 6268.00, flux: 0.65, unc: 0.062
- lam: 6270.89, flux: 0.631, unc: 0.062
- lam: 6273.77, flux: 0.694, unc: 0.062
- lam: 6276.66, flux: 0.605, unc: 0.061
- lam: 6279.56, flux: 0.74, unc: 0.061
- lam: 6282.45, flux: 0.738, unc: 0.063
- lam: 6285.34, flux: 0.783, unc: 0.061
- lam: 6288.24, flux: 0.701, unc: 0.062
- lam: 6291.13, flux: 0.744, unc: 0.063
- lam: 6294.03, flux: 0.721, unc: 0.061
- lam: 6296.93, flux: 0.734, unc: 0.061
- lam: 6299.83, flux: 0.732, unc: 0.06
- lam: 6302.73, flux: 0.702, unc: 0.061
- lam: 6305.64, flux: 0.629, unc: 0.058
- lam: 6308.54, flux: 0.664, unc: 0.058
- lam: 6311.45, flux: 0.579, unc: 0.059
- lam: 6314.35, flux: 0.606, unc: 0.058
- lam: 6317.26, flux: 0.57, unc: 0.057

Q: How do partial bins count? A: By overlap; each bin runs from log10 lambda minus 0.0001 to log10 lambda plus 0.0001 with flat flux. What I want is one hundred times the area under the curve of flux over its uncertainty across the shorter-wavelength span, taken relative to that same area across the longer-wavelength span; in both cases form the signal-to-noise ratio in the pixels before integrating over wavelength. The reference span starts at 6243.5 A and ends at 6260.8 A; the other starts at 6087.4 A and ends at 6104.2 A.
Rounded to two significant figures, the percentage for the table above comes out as 84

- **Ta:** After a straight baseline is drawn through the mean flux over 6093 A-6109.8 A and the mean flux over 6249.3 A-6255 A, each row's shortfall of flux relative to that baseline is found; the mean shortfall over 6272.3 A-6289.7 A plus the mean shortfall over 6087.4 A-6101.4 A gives -0.04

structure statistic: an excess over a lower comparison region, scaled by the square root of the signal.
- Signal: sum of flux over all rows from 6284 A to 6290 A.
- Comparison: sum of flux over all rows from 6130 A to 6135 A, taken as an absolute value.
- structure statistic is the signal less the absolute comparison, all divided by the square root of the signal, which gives 0.13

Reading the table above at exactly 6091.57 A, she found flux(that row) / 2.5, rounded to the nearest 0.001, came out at 0.294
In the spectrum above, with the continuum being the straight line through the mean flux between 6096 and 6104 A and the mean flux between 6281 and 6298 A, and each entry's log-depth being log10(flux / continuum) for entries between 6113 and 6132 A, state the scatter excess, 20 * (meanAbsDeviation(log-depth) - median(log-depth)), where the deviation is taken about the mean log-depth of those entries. 1.9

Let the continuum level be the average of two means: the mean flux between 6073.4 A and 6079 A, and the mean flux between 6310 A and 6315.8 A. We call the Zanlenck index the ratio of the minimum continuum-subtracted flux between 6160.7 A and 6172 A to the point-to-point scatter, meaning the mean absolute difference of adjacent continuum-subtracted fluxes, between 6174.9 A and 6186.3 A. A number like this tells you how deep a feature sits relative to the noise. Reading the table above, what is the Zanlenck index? -1.4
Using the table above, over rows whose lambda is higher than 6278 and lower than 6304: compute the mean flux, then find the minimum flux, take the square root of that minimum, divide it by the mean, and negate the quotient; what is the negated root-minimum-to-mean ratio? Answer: -1.14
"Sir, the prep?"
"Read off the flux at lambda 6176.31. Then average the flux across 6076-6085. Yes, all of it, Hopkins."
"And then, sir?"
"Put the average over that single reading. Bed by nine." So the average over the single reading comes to 0.96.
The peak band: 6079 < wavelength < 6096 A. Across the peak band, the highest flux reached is 0.802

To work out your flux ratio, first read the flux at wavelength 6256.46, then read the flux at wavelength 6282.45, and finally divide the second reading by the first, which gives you 1.11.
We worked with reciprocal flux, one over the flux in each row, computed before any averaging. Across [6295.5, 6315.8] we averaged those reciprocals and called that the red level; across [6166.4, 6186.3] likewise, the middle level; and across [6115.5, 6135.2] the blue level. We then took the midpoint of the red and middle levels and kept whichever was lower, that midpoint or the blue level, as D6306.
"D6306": 1.43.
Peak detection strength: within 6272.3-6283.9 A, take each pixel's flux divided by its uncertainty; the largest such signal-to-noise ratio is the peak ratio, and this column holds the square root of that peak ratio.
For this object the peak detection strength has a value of 3.48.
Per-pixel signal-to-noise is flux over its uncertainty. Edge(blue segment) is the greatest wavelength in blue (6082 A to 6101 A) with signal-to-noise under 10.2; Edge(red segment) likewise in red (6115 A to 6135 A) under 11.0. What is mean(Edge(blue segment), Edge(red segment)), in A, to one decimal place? 6116.9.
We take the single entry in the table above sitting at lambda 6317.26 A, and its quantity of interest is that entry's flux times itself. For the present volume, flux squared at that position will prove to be 0.32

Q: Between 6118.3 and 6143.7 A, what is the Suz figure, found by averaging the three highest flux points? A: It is 0.78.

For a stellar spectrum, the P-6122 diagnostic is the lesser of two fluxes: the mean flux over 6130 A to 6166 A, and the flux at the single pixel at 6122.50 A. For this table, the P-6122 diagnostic 0.68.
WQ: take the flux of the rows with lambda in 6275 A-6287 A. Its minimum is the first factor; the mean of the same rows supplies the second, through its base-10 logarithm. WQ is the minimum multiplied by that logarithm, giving -0.088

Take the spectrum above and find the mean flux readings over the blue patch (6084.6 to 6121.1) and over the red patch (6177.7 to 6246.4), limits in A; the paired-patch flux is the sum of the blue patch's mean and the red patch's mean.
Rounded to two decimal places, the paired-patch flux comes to 1.45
